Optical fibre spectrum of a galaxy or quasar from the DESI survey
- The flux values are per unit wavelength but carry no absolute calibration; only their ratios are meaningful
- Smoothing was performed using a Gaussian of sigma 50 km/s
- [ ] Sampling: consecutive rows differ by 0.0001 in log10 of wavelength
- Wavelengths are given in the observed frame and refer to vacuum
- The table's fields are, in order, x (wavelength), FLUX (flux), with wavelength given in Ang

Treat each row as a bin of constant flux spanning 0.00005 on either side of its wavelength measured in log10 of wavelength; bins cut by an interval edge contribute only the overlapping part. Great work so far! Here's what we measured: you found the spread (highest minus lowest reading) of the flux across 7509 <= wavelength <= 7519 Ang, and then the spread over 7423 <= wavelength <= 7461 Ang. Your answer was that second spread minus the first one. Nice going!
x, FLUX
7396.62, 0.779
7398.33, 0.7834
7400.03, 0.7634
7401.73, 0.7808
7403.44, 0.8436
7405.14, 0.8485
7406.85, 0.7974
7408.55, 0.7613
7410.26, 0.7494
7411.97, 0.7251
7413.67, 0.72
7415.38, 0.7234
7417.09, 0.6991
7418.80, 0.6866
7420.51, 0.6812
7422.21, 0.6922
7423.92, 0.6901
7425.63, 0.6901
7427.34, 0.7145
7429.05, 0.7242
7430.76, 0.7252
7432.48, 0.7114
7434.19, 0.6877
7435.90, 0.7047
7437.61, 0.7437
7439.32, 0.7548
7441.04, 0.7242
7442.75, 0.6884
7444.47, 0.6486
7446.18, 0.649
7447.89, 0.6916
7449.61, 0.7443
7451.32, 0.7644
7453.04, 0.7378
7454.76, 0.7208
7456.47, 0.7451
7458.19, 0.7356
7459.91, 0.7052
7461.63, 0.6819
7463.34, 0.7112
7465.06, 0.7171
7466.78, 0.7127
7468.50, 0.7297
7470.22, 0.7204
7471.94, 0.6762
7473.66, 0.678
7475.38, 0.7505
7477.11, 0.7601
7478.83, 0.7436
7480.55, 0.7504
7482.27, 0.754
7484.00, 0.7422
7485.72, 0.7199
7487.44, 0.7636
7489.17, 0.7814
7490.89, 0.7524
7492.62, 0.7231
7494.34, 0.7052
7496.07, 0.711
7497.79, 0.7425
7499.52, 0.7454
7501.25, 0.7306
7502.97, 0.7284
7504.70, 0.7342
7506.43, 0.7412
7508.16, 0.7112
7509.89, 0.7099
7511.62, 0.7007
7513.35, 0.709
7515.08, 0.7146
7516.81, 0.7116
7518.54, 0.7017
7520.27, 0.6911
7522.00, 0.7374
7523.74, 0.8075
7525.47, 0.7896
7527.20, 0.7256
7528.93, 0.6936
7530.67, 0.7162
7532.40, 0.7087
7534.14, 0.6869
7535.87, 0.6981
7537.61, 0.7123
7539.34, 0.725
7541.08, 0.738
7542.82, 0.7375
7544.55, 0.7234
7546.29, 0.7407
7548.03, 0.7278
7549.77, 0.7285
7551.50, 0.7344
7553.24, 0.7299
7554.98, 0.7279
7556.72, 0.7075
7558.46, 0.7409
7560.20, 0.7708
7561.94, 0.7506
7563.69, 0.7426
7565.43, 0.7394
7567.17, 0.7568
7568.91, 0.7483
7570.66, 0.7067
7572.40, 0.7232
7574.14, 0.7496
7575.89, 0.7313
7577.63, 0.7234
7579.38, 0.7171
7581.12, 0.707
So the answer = 0.10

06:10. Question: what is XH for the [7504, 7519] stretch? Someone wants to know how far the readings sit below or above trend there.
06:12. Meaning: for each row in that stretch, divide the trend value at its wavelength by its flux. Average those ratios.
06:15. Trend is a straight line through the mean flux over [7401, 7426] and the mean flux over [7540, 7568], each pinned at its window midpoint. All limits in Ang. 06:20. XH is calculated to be 1.032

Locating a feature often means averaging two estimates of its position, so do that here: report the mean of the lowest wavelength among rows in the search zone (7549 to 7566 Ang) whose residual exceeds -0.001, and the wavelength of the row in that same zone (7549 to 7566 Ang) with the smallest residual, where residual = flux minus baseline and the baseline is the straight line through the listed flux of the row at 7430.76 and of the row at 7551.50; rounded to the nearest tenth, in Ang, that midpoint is 7554.1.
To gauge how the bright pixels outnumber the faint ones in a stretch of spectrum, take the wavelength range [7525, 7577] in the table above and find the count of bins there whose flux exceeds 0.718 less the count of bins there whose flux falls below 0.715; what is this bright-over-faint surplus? 15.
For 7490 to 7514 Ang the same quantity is 2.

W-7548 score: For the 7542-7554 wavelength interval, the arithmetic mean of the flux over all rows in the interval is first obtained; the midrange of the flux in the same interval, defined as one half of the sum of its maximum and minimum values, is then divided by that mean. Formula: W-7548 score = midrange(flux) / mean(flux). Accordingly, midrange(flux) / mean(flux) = 1.000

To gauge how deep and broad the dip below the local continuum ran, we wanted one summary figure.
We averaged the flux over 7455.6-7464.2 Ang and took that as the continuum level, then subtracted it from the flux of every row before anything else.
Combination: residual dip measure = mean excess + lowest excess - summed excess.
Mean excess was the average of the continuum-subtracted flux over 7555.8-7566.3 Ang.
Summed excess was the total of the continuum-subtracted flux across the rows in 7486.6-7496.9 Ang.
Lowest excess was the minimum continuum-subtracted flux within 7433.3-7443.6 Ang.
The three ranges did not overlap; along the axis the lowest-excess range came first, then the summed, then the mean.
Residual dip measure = -0.14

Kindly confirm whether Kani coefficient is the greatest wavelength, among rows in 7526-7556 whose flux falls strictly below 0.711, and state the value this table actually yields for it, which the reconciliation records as 7535.87 Ang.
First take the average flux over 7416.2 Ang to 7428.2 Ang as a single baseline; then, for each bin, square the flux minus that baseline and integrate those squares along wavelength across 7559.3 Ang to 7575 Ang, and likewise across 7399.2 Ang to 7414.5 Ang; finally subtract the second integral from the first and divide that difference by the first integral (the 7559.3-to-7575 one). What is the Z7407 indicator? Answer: -2.1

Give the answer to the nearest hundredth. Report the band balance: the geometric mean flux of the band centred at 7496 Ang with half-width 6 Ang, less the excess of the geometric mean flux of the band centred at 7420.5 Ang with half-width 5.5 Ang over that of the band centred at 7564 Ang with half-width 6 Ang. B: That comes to 0.79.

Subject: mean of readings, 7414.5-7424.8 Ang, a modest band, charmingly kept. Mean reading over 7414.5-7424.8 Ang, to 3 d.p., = 0.695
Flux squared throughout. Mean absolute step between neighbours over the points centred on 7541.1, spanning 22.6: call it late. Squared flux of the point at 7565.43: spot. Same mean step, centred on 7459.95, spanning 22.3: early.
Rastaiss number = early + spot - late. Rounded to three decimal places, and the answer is 0.557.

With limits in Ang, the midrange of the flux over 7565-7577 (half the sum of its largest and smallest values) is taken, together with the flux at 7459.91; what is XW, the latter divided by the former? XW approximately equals 0.96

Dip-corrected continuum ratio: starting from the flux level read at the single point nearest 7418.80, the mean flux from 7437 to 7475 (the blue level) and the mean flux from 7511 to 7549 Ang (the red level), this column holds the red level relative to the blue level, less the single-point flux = 0.33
